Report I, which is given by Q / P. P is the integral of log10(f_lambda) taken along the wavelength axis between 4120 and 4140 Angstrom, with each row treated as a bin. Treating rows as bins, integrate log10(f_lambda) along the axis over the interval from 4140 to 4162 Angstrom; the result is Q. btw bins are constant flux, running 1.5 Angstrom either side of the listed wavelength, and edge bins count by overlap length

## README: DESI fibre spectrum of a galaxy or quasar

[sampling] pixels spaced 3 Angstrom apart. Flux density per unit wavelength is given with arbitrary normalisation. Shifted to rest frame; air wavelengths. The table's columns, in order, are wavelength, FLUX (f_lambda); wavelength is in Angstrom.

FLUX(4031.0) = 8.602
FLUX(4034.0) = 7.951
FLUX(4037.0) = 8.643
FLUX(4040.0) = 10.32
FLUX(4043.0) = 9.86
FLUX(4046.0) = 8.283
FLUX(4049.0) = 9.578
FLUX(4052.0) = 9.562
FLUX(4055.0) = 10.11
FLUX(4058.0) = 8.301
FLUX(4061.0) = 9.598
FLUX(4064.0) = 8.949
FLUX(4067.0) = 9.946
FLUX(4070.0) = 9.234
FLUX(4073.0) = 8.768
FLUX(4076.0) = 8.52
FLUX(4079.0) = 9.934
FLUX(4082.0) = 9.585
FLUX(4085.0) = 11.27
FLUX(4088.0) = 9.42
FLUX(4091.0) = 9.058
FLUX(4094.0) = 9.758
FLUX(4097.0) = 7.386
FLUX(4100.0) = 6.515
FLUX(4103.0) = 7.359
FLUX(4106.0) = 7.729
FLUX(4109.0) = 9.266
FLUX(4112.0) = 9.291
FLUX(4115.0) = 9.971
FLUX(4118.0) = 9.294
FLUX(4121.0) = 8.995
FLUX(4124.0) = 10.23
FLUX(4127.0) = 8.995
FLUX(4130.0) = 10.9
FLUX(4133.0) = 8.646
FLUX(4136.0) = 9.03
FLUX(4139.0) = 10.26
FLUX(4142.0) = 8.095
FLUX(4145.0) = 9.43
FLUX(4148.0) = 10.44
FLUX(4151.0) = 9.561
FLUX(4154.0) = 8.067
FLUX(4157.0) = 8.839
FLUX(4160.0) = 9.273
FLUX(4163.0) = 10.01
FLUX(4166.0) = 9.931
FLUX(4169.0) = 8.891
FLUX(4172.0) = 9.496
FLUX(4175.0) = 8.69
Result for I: 1.1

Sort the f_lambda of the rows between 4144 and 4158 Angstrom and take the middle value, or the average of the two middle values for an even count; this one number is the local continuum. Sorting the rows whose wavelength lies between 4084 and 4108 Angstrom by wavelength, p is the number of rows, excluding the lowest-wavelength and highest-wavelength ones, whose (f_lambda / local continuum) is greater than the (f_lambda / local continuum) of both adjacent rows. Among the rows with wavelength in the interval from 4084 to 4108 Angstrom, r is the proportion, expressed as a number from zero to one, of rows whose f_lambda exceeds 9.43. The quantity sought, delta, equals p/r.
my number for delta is 4.0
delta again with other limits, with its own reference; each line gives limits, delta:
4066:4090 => 4.0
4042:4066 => 4.8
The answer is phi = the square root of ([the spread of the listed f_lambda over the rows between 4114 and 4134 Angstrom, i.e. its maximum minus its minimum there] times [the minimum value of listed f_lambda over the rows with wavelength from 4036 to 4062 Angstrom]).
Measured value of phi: 4.32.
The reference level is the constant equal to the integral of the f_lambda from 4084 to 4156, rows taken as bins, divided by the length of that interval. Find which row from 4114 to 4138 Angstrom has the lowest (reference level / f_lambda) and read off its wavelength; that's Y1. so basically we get 4130.0 Angstrom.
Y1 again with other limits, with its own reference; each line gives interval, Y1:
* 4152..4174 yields 4163.0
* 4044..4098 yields 4085.0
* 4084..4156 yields 4085.0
